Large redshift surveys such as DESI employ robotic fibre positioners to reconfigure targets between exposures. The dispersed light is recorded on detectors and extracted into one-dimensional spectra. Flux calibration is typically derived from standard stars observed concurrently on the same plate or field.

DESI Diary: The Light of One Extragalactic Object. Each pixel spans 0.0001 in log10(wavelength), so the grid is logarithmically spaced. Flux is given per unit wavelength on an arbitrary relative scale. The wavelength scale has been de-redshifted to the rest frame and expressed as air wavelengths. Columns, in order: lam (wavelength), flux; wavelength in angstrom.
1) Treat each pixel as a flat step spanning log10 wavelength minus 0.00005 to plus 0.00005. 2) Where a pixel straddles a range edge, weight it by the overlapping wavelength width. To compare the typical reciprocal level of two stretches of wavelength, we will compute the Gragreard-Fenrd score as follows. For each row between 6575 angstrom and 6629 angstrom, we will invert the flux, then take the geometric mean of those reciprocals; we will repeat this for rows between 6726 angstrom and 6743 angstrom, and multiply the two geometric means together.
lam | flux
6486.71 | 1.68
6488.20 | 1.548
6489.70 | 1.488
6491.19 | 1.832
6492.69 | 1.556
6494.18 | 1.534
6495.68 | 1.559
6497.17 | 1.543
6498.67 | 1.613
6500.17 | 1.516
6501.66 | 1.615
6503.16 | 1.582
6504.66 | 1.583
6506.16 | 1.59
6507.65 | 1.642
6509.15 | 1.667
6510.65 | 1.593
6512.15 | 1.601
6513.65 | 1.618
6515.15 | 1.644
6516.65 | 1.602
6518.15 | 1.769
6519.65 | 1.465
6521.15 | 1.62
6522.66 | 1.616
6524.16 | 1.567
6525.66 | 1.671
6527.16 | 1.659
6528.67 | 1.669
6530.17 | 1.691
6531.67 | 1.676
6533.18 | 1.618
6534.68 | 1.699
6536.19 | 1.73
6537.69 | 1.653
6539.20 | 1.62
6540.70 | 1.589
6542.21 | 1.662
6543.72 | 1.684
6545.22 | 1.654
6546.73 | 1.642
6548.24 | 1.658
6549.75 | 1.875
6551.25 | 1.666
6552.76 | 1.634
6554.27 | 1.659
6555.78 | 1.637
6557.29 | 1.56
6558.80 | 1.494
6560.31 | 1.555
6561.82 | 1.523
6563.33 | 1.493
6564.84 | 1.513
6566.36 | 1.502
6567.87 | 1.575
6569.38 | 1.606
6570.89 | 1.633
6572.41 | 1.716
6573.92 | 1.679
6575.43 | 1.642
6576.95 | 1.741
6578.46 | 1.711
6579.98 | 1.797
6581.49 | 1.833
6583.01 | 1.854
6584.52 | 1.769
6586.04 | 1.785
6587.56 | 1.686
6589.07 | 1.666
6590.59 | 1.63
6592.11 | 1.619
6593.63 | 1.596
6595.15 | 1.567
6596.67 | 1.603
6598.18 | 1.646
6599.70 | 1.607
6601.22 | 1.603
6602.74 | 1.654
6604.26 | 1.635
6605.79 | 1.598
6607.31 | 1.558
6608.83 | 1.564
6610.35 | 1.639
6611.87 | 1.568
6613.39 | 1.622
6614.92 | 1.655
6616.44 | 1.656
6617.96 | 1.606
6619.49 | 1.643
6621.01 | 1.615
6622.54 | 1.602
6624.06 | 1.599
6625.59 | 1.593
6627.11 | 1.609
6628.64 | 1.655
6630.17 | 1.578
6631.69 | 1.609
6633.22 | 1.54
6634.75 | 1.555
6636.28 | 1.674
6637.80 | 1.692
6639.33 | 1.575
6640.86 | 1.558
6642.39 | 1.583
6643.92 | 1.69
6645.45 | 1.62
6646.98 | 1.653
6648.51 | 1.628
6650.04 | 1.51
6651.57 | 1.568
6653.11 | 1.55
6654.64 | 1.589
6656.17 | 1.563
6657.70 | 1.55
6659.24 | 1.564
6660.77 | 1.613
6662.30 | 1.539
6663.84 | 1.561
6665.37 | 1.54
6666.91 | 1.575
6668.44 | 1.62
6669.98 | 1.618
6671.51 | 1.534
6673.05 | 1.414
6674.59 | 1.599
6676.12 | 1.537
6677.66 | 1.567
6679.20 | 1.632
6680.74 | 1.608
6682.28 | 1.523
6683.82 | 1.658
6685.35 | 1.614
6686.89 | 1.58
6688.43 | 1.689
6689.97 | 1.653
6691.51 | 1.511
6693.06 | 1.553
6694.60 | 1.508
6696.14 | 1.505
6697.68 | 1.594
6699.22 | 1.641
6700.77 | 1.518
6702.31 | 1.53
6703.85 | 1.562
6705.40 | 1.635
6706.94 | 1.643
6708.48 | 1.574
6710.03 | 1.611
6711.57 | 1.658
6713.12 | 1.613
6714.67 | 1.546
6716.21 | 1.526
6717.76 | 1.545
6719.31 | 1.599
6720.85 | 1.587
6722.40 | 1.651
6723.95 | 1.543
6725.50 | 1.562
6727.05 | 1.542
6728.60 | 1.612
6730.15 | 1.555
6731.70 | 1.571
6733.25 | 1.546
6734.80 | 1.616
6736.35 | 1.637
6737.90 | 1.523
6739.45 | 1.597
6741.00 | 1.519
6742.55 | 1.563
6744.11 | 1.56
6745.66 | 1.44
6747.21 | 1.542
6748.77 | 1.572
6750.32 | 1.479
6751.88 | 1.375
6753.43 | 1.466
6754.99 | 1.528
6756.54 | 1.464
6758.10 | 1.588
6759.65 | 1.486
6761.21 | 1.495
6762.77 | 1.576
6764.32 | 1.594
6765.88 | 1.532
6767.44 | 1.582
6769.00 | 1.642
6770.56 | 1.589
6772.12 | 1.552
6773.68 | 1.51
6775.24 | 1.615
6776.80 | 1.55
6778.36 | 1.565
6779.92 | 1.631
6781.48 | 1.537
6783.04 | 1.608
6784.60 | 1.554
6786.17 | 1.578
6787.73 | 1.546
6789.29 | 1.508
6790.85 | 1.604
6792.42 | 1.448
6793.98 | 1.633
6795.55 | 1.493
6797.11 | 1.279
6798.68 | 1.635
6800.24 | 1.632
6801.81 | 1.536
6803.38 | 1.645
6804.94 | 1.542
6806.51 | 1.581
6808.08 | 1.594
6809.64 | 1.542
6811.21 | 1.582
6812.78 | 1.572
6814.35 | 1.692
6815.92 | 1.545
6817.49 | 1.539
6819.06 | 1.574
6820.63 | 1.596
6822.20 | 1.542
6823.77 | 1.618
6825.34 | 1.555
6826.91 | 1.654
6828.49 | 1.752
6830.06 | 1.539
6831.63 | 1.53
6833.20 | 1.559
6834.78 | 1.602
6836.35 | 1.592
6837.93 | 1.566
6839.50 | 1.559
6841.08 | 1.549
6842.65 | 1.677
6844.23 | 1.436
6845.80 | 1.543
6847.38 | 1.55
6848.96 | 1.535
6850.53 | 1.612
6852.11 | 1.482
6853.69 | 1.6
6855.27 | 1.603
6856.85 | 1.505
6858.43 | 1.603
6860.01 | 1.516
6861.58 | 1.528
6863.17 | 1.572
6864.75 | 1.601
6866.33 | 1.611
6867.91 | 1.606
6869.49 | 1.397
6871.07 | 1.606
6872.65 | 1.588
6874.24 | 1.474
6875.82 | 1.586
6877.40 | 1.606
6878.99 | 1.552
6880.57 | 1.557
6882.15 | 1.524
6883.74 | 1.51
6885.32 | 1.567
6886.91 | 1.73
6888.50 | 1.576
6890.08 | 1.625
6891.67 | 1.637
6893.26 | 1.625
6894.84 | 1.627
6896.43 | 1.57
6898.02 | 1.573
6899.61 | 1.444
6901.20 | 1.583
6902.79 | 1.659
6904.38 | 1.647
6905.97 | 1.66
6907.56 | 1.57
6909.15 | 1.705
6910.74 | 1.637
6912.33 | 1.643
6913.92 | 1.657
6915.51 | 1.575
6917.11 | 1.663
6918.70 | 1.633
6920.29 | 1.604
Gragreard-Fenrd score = 0.386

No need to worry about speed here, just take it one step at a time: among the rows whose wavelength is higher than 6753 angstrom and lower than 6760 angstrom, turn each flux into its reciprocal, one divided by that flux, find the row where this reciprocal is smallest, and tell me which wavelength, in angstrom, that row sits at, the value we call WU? 6758.10 angstrom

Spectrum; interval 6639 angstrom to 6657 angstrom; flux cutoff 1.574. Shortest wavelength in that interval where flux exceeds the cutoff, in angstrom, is 6639.33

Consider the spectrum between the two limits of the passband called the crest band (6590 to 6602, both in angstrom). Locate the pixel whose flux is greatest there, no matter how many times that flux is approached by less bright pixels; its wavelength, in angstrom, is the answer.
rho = 6598.18 angstrom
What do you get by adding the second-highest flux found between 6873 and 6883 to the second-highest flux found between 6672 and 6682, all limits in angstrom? 3.19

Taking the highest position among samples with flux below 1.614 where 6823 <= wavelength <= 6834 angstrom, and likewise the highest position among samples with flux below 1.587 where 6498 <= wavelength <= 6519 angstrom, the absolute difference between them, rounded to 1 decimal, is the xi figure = 328.5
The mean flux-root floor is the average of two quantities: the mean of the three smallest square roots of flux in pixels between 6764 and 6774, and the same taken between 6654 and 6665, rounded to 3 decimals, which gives 1.241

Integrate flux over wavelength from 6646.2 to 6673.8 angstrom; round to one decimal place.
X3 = 43.2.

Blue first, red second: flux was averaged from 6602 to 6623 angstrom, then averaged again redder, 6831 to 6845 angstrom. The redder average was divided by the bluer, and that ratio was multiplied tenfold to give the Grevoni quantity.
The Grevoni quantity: 9.7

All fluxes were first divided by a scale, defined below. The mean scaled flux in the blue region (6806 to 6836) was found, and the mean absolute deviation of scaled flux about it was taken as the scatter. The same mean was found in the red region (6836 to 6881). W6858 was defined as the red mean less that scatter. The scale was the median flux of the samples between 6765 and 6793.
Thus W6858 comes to 0.973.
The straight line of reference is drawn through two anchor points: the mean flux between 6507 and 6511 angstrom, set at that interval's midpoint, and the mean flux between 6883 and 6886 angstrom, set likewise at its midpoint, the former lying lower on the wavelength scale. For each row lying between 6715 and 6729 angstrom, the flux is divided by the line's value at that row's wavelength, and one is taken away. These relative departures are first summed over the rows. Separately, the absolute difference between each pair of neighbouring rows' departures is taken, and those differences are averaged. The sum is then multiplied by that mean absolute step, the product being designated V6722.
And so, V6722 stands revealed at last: -0.001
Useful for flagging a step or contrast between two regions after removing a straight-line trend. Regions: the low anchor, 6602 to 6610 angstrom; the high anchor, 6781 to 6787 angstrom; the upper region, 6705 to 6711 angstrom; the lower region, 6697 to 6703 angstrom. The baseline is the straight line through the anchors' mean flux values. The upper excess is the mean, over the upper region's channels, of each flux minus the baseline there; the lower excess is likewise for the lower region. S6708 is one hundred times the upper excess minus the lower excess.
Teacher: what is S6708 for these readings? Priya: 5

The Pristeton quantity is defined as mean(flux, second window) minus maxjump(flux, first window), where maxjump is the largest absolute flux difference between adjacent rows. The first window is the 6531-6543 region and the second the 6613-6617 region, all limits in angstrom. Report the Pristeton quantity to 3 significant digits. 1.56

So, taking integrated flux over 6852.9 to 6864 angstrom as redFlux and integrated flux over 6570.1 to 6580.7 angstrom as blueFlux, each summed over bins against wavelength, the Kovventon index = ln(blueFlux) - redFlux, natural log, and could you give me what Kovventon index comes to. -14.4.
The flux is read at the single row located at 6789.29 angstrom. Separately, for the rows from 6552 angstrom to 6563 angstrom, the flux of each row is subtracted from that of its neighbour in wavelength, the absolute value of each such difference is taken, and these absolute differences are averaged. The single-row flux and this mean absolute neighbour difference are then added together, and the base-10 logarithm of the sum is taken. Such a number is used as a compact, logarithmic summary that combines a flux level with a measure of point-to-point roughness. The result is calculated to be 0.192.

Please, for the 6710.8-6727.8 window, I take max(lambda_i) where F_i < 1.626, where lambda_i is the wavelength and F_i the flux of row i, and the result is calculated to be 6727.05 angstrom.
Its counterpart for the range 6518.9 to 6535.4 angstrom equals 6533.18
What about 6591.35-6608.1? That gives 6607.31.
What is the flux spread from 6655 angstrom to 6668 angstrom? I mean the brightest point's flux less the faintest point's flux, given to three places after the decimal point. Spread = 0.074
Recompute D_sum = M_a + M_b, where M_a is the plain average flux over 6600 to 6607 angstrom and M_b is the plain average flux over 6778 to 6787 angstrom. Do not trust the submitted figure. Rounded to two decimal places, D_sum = 3.20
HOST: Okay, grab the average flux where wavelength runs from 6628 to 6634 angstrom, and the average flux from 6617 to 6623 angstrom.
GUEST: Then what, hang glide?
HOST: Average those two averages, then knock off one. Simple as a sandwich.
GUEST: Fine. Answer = 0.606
